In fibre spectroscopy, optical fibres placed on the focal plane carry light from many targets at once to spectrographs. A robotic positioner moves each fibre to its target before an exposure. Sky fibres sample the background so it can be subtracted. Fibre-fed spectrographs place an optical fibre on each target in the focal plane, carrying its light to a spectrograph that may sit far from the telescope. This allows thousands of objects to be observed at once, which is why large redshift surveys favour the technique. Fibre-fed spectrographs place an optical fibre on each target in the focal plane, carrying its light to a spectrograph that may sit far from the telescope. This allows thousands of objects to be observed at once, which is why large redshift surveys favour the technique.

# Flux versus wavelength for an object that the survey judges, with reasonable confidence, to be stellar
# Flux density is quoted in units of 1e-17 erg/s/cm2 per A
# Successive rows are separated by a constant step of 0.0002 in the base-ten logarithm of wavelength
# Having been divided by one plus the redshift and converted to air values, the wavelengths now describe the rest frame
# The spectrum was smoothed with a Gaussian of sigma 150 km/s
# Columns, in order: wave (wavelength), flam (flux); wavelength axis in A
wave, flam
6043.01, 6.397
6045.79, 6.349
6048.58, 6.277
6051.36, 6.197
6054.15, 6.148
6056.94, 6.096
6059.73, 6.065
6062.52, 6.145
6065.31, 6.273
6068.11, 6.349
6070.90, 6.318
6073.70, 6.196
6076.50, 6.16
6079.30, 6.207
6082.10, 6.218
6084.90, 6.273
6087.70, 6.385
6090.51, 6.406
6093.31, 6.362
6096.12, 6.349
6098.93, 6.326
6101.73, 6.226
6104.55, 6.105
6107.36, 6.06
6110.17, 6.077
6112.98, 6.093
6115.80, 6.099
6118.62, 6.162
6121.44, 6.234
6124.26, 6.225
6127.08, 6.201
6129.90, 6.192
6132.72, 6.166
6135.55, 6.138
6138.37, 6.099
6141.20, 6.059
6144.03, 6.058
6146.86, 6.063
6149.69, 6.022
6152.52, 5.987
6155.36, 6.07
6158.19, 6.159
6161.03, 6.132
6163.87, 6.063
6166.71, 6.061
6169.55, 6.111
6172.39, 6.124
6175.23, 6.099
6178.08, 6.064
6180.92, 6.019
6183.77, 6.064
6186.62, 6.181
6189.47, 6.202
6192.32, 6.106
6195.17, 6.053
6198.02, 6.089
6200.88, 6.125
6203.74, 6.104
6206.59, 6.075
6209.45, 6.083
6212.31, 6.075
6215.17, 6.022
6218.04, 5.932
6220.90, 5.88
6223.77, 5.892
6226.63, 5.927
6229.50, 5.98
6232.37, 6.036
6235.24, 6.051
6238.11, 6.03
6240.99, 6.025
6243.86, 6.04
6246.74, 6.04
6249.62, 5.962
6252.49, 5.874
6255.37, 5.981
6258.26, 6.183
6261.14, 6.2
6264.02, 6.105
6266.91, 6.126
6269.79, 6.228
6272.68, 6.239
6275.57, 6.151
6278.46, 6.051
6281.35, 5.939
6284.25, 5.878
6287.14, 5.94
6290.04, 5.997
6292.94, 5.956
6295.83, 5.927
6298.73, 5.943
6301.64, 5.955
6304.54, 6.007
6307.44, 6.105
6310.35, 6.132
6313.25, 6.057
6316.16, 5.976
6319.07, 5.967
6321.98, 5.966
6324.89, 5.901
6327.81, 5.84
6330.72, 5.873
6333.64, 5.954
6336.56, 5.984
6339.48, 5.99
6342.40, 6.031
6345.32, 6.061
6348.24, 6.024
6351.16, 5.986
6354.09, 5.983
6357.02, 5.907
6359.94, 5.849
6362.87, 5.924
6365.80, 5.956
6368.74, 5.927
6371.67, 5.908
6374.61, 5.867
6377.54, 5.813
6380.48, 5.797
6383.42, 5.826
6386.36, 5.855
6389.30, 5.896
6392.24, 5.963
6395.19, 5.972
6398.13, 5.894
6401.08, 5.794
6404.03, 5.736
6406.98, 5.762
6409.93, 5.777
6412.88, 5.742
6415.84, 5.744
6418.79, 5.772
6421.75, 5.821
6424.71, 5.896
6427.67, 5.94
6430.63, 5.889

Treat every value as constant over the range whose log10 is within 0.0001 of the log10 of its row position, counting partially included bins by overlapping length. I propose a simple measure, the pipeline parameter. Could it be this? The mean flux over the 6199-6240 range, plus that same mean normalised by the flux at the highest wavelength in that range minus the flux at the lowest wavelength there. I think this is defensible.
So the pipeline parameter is -57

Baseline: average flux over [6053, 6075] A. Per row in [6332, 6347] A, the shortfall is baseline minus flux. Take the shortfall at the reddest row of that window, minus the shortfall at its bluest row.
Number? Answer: -0.11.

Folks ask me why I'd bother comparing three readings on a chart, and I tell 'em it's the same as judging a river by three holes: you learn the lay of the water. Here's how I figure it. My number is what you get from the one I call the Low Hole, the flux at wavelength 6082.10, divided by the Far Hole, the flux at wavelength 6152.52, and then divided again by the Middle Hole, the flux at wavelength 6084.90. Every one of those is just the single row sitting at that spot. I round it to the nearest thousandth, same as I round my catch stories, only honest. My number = 0.166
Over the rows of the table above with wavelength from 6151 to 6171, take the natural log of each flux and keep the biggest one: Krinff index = 1.82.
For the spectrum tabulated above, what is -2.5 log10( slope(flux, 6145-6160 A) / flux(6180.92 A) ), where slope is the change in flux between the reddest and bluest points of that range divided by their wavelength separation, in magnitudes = 7.1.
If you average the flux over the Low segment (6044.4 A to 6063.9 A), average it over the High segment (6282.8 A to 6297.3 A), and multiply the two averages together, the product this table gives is 36.7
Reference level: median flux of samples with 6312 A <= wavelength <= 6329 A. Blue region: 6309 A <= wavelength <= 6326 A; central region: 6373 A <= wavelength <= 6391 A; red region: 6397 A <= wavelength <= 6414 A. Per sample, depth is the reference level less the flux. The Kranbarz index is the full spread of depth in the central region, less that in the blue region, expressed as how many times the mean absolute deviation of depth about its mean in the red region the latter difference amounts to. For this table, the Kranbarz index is -3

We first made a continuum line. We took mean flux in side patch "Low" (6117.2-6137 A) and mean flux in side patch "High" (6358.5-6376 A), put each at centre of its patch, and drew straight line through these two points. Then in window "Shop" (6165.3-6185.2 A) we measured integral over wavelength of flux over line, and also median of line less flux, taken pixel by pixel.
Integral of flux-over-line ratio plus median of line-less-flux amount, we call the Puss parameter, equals 19.8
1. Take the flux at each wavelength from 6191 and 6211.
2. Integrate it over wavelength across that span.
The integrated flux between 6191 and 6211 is 122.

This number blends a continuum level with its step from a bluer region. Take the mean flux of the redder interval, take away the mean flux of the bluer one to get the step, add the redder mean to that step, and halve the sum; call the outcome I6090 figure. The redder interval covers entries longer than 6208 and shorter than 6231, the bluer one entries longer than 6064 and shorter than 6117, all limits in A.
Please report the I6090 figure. 2.86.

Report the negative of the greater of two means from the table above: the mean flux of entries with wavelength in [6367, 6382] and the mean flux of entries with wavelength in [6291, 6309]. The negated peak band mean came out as -5.98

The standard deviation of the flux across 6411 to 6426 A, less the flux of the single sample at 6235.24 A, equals -5.99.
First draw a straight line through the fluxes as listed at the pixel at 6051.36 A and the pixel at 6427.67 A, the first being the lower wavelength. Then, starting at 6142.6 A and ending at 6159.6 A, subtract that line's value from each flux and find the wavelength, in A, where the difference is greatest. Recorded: 6158.19 A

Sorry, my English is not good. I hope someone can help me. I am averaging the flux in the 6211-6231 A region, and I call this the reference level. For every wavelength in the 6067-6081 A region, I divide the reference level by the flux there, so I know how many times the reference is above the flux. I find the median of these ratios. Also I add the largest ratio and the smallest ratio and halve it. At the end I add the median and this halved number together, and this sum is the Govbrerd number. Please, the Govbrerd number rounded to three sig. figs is 1.91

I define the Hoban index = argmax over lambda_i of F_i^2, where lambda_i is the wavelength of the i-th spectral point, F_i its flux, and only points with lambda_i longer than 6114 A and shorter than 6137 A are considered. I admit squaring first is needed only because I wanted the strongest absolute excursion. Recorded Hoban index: 6121.44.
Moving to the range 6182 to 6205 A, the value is 6189.47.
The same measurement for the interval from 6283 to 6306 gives 6304.54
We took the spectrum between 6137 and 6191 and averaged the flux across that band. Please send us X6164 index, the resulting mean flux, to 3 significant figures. 6.09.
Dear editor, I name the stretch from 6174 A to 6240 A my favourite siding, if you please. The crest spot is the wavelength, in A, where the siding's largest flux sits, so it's 6189.47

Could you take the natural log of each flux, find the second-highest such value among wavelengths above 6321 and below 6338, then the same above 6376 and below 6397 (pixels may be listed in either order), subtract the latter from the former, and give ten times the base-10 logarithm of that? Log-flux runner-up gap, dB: -33.0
